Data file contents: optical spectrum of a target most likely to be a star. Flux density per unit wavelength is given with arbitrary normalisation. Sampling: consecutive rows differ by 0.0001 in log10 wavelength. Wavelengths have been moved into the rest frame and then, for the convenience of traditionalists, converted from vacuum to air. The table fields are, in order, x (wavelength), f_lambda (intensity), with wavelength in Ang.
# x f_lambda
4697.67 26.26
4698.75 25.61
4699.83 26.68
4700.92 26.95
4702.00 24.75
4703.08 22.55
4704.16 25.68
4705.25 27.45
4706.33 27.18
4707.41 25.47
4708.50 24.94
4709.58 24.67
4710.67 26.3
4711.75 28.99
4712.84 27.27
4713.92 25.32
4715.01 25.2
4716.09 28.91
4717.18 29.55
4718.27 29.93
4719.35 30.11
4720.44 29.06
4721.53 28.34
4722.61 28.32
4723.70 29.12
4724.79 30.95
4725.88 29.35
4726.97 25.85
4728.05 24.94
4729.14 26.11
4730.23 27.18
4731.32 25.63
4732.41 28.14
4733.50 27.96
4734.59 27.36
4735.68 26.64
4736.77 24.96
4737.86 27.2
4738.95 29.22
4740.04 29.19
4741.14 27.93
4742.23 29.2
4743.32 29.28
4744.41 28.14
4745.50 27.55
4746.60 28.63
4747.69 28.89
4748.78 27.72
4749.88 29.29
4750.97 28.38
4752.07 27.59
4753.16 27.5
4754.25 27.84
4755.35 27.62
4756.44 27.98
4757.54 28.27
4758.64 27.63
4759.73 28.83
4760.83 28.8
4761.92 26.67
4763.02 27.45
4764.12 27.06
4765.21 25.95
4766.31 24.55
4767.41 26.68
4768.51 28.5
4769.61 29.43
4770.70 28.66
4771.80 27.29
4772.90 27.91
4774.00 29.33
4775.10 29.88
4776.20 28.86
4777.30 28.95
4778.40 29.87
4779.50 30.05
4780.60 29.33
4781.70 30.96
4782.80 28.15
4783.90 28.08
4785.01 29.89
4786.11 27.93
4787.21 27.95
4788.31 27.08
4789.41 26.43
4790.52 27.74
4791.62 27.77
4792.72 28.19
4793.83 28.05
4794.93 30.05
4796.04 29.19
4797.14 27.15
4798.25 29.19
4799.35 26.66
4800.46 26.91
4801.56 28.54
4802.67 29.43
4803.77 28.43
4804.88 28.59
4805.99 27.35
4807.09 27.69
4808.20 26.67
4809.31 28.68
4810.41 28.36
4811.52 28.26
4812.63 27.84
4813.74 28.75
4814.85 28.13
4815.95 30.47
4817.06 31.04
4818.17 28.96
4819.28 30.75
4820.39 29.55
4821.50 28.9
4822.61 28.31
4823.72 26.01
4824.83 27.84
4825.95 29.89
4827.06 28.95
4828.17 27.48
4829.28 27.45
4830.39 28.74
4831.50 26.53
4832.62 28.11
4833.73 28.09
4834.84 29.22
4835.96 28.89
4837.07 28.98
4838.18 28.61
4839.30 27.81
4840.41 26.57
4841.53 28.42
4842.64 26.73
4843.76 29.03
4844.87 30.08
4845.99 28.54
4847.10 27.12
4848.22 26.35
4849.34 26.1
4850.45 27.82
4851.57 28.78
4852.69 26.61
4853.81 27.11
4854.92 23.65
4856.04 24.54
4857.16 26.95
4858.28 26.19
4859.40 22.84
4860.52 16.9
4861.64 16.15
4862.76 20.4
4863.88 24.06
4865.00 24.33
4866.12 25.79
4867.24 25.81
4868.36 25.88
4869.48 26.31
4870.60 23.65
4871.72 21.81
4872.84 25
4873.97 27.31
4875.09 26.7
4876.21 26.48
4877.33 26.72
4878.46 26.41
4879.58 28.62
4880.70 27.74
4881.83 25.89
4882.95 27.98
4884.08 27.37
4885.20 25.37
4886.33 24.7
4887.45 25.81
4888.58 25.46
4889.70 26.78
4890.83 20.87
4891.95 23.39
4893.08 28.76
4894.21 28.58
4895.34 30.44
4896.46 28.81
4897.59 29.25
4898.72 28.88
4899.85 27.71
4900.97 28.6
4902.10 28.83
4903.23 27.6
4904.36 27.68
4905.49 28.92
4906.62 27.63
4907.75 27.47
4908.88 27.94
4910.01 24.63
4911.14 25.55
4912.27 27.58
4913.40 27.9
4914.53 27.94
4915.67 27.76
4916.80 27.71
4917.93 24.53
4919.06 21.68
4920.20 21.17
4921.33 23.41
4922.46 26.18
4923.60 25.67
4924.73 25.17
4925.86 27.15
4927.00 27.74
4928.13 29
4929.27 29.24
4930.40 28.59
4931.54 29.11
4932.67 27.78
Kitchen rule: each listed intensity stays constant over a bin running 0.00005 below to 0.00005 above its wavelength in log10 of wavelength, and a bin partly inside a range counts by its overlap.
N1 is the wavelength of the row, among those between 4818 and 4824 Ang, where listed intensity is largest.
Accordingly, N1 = 4819.28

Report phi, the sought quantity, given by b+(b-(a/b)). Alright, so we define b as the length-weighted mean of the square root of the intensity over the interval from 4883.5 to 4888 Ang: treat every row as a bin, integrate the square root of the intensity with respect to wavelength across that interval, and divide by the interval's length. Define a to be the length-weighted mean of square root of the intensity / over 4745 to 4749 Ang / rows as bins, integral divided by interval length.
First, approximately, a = 5.31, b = 5.08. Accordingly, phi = 9.1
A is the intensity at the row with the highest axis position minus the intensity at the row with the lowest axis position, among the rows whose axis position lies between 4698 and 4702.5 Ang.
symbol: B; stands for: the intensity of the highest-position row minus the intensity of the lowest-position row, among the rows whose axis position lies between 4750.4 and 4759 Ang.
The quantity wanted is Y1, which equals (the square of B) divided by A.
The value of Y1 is -1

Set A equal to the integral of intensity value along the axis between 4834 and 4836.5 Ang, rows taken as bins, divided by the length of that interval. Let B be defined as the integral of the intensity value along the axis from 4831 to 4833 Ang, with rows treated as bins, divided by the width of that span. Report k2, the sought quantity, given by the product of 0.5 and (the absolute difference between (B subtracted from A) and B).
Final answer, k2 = 12.7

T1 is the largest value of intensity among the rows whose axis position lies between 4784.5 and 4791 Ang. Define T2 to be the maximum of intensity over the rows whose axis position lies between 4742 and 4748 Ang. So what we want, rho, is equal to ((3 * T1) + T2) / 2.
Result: 59.5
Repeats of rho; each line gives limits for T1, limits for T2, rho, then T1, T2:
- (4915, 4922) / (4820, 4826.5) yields 56.6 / 27.76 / 29.89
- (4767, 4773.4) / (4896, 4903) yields 58.8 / 29.43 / 29.25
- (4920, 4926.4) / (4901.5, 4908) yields 55.2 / 27.15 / 28.92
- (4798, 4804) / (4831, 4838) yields 58.8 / 29.43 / 29.22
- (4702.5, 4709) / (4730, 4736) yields 55.2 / 27.45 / 28.14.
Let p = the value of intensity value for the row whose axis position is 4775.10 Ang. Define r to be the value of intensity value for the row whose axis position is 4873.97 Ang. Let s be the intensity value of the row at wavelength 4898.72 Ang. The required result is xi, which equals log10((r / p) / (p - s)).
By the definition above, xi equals 0.0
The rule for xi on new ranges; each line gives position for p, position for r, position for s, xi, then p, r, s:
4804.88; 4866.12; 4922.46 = -0.4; 28.59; 25.79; 26.18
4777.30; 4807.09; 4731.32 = -0.5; 28.95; 27.69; 25.63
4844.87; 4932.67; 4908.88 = -0.4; 30.08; 27.78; 27.94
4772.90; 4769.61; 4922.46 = -0.2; 27.91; 29.43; 26.18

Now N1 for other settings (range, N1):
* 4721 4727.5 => 4724.79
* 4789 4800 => 4794.93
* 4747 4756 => 4749.88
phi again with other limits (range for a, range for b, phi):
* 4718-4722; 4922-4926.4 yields 9.1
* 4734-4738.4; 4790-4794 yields 9.6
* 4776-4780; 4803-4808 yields 9.6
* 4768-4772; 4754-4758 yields 9.5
